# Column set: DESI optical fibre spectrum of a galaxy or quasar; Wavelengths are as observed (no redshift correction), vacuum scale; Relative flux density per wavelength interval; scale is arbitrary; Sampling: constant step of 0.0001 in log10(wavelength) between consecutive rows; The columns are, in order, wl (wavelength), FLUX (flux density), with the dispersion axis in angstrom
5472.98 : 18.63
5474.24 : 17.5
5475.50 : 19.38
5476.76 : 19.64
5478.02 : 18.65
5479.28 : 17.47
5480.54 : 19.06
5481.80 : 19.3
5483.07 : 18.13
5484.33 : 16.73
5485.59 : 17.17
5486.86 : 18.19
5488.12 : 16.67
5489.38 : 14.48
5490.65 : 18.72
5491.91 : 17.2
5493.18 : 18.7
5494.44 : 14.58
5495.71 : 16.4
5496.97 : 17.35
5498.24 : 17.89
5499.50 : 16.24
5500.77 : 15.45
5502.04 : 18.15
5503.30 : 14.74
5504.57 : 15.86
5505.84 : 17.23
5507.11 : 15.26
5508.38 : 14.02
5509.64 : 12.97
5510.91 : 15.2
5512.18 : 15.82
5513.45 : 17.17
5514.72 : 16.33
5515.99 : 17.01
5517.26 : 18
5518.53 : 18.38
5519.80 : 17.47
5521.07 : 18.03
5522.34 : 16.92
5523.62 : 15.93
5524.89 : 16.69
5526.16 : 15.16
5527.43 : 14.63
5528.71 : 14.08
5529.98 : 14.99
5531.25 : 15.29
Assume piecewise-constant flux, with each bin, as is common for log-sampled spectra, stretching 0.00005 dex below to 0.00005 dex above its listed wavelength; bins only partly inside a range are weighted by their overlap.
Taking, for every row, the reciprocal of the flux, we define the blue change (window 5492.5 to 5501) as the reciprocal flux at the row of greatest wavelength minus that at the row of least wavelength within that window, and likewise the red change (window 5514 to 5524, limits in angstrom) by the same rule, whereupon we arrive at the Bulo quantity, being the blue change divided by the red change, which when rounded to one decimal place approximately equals 7.3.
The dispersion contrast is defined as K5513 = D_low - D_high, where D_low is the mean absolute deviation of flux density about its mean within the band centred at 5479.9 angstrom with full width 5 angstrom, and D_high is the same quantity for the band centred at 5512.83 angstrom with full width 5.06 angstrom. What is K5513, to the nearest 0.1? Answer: 0.0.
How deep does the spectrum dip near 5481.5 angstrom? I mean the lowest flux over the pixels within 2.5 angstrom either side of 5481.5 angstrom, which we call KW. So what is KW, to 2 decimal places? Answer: 17.47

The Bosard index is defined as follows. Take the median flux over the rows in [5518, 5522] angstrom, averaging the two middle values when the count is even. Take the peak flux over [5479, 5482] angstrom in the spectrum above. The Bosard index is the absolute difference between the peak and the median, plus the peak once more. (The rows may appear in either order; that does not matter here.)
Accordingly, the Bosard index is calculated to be 20.6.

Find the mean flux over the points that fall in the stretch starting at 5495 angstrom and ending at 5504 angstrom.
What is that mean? 16.6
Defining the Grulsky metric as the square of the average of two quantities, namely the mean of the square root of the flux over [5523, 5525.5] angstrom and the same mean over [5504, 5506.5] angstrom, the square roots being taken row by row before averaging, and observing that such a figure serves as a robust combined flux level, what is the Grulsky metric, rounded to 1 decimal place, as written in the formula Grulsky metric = 16.4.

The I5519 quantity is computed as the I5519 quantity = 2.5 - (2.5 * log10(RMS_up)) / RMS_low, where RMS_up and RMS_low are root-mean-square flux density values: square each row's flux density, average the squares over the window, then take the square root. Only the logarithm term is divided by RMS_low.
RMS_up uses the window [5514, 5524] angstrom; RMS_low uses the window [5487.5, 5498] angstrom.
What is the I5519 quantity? 2.32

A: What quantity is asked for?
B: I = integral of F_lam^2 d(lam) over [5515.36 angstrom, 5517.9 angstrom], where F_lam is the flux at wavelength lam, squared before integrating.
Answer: 779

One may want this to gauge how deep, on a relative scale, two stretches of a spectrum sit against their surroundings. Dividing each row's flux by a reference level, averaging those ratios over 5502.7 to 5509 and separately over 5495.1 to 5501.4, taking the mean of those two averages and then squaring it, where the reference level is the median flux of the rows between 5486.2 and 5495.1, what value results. 0.87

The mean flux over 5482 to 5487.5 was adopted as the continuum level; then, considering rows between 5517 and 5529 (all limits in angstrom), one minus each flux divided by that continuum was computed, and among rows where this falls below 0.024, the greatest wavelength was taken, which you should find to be 5521.07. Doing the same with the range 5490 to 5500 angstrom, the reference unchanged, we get 5498.24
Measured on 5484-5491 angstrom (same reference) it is 5490.65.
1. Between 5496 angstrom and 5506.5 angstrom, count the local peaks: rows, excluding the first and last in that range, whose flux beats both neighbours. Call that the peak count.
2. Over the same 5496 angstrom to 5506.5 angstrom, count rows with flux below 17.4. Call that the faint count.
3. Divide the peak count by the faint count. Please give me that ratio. 0.3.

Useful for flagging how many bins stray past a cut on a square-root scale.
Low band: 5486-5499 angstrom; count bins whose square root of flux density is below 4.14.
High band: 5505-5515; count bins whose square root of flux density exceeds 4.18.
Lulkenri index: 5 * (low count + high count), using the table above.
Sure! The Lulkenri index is 20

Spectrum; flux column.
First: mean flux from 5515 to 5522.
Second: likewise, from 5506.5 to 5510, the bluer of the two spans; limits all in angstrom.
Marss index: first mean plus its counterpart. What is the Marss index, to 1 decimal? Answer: 31.9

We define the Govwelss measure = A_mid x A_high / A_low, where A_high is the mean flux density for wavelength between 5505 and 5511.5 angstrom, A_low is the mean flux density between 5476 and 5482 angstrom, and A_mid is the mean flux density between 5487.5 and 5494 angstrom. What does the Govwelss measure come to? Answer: 13.6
